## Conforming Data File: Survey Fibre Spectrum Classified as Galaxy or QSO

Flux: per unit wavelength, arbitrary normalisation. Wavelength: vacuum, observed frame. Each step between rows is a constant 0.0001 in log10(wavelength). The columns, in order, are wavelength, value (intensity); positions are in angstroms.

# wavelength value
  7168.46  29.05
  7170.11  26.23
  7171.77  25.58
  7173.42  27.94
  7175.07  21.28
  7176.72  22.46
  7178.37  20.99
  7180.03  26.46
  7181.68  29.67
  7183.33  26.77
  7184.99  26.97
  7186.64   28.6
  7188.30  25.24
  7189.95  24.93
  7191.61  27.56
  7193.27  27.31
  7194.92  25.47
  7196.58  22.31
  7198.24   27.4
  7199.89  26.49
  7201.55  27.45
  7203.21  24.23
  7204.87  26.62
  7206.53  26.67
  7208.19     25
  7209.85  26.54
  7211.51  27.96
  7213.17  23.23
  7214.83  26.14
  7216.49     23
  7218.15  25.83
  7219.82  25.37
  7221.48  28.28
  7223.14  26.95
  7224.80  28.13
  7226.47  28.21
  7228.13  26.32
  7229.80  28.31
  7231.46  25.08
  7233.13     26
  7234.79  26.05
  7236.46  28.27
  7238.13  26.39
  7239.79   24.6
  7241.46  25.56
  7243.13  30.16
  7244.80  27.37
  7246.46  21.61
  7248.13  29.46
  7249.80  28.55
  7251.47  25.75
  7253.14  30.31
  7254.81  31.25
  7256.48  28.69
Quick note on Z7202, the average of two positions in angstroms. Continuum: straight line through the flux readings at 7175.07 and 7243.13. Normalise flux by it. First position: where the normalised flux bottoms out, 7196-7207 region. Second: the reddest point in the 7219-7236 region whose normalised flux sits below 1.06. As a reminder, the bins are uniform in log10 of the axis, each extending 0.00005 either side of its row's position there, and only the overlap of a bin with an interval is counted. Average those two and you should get 7215.7 angstroms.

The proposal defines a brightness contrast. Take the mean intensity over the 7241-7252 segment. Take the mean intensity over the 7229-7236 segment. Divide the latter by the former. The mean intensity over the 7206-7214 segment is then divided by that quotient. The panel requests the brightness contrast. 26.4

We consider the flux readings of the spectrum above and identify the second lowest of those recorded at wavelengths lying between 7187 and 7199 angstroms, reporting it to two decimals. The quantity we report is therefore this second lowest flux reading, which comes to 24.93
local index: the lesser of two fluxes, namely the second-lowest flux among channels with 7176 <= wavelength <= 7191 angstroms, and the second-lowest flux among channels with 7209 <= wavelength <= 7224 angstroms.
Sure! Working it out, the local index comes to 22.5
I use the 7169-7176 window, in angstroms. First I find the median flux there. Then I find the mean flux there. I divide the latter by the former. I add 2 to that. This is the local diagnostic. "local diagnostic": 2.98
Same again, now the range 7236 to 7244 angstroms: 3.02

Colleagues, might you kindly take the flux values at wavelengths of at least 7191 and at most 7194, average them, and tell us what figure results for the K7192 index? 27.4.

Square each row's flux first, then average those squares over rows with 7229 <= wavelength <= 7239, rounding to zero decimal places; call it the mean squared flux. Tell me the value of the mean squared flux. 713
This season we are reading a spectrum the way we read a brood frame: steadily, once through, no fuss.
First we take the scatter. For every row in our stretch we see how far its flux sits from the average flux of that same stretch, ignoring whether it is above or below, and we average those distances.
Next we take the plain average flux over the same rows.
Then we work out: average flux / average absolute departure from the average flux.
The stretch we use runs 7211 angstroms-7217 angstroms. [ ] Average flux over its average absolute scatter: 13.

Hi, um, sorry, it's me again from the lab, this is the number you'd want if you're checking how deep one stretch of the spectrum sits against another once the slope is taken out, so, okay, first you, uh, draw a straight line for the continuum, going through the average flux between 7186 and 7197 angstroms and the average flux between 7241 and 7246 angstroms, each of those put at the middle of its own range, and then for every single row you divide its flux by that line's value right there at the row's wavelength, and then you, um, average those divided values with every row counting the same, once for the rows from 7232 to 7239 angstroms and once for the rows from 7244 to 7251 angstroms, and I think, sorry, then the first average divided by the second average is 1.01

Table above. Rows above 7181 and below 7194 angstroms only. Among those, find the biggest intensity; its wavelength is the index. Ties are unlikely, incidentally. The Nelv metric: 7181.68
